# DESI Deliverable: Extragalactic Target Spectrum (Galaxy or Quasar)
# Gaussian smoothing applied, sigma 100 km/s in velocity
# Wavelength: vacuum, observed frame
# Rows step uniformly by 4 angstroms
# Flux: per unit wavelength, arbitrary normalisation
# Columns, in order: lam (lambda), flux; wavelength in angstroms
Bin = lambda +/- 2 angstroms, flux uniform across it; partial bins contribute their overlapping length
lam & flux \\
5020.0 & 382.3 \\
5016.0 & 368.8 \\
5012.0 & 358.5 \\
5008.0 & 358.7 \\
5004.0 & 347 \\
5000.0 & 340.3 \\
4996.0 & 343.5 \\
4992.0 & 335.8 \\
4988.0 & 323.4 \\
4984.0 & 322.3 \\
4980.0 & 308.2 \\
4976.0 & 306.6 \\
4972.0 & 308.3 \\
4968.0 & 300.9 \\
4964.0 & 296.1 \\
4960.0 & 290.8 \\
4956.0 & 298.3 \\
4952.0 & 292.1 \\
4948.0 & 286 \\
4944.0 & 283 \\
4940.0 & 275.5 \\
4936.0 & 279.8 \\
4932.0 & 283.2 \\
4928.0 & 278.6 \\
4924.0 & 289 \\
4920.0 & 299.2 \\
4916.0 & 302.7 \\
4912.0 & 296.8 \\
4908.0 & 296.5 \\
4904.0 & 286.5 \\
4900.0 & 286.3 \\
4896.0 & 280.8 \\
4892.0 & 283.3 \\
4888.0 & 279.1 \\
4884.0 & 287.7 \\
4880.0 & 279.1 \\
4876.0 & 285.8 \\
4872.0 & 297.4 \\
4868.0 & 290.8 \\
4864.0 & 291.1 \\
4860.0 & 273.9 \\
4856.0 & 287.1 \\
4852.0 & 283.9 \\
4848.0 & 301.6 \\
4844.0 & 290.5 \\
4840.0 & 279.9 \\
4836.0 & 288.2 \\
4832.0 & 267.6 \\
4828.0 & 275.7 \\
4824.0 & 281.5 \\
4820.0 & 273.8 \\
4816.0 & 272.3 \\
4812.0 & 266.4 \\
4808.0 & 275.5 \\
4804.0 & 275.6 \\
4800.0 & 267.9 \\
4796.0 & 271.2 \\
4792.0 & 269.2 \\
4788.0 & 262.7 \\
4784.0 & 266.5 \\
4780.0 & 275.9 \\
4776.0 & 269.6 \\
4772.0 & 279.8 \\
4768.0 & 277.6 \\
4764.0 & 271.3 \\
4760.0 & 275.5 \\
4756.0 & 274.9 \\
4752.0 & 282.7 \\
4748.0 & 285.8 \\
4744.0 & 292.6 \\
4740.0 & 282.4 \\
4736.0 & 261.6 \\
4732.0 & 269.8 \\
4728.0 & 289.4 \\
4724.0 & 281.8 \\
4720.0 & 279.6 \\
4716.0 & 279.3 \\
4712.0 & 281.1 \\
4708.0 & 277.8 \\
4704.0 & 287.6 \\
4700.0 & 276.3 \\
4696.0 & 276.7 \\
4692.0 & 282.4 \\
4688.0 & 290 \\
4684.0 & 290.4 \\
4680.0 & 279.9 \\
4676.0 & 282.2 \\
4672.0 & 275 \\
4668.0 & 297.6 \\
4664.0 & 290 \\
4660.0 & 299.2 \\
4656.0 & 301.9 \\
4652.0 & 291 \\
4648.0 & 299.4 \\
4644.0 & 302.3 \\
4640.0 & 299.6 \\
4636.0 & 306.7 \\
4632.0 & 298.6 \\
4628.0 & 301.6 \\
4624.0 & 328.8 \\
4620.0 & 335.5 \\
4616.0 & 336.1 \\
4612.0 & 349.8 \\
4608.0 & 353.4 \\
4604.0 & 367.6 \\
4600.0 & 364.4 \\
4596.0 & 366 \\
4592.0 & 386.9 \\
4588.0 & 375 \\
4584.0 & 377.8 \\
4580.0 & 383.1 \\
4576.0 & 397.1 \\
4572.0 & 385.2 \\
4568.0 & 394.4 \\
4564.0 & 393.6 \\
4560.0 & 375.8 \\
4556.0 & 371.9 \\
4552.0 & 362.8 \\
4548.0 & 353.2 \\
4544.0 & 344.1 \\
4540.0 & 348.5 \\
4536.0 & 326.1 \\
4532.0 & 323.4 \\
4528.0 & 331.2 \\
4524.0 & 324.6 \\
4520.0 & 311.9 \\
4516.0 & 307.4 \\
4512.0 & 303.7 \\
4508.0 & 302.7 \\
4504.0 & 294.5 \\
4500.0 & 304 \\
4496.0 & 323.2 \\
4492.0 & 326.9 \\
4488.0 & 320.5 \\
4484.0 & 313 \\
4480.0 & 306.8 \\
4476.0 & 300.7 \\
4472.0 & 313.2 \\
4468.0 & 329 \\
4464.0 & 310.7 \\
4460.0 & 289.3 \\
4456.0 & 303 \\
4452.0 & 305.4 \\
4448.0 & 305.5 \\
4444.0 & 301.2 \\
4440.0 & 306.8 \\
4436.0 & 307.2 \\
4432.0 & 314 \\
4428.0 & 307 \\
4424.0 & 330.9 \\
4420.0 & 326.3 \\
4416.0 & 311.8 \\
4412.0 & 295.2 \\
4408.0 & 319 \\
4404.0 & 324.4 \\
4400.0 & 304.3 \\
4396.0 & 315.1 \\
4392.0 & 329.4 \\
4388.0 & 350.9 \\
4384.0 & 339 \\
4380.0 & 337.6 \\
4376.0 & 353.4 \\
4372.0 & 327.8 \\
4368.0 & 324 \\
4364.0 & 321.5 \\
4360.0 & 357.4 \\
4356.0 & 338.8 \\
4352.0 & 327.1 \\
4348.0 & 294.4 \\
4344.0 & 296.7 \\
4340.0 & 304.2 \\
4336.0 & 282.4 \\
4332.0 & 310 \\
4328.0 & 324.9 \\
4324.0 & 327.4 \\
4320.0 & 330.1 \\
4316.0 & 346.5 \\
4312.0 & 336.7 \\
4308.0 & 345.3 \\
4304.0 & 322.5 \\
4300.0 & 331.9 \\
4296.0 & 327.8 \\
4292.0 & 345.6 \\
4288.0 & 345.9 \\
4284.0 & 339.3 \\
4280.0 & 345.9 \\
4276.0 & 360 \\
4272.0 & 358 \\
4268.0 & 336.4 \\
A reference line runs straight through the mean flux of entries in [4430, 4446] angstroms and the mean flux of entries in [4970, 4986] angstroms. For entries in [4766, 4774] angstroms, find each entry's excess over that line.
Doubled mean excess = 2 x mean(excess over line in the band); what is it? -62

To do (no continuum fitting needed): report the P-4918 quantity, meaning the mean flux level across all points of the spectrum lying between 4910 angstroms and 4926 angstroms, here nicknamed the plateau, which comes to 297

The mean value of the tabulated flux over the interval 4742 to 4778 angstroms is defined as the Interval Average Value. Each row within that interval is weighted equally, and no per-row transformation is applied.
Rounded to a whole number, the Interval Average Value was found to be 279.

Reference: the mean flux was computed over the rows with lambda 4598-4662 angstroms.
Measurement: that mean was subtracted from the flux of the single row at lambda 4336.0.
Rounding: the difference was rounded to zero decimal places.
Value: -39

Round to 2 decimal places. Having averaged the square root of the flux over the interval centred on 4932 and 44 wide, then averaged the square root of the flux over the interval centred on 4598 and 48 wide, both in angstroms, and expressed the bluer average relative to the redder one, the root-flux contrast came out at 1.13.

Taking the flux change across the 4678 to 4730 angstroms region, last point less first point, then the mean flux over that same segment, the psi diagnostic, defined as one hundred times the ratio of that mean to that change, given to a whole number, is 2974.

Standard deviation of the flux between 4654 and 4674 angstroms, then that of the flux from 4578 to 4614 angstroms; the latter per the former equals 1.2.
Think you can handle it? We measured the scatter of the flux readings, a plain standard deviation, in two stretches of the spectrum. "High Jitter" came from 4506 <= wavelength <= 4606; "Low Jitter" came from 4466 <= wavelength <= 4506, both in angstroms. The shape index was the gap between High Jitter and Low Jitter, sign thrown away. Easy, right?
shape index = 19.0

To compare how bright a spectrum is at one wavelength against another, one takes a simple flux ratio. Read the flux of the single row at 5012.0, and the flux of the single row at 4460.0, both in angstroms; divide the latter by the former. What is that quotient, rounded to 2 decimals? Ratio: 0.81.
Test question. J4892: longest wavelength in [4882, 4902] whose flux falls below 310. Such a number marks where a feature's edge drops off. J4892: 4900.0 angstroms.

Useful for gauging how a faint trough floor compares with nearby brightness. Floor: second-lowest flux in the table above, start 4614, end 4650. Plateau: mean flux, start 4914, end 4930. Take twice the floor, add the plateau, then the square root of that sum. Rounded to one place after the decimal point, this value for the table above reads 29.9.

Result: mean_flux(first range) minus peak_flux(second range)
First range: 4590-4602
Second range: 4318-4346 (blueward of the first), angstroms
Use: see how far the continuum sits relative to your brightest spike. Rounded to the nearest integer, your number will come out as 42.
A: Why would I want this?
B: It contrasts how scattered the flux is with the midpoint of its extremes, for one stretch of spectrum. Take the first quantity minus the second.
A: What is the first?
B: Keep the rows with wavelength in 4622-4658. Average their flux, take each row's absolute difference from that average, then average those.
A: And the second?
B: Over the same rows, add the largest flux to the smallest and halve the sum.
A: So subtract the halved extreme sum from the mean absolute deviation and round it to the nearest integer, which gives -303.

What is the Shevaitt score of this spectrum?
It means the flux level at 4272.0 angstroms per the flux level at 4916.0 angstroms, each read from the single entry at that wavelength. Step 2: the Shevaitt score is 1.18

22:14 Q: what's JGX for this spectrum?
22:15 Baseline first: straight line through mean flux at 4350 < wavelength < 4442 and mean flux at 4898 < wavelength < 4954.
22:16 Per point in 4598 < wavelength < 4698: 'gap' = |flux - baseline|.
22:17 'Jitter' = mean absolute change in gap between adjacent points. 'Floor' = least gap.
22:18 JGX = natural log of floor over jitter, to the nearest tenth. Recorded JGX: -1.6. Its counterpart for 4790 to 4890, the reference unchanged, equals -1.6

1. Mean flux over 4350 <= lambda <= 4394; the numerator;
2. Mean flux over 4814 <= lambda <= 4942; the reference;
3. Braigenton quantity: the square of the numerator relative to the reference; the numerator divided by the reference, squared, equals 1.4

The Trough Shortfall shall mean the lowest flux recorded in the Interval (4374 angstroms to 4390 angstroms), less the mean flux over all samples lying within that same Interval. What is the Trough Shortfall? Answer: -7.6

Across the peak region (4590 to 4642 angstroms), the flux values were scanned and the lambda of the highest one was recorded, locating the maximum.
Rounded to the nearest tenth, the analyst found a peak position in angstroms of 4592.0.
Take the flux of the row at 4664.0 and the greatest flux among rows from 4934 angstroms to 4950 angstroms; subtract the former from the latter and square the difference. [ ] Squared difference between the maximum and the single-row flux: 16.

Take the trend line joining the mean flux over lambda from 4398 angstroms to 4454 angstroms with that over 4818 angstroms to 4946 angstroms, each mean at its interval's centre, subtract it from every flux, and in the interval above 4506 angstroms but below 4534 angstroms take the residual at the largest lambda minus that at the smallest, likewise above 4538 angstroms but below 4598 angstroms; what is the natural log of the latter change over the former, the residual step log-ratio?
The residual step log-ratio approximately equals -0.1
